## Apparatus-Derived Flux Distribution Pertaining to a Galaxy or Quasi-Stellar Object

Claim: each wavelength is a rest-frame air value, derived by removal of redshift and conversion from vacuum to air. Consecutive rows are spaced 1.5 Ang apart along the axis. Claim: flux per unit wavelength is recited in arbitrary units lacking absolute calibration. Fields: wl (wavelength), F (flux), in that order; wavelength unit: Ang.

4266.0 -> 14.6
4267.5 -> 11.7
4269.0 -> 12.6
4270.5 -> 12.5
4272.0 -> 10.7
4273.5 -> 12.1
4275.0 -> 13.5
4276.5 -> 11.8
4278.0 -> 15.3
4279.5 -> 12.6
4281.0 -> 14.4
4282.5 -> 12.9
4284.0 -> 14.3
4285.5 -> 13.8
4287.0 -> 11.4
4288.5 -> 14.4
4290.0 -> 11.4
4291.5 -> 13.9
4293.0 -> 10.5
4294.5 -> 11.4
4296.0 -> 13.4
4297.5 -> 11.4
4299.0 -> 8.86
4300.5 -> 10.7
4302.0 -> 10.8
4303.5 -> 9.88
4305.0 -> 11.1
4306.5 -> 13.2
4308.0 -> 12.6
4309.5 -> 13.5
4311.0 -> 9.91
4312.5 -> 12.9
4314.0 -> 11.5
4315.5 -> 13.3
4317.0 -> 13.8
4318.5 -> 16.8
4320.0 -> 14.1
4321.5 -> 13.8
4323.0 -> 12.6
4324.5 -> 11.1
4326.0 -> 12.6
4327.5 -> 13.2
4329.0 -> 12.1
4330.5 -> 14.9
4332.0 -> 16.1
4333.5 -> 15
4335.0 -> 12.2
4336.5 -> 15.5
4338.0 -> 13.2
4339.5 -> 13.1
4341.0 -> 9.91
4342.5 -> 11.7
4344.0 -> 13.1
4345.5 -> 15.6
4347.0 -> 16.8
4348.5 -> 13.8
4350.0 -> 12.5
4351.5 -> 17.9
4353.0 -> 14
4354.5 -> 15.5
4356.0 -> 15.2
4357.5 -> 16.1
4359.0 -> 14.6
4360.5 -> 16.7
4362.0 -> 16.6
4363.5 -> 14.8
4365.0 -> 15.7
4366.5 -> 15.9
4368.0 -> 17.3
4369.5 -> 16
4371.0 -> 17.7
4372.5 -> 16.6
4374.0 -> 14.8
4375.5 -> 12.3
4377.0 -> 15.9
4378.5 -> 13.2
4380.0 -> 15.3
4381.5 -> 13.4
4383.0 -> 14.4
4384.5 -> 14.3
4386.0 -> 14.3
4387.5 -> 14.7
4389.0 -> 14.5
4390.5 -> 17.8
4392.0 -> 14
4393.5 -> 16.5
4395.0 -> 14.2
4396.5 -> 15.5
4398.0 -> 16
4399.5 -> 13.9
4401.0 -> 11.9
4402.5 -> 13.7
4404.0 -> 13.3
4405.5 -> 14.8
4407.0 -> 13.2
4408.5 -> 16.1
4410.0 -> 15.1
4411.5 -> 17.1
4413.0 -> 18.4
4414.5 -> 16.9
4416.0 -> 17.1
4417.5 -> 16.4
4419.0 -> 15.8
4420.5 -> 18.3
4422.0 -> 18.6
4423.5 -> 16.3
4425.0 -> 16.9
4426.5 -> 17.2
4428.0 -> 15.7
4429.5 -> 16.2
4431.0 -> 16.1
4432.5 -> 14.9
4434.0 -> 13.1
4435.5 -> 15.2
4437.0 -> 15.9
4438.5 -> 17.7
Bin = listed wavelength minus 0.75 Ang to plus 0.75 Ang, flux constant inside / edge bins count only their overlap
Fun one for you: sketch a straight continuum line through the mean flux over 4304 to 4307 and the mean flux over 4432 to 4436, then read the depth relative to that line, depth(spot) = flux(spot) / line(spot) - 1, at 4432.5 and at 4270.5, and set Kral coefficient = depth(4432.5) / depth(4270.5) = 0.4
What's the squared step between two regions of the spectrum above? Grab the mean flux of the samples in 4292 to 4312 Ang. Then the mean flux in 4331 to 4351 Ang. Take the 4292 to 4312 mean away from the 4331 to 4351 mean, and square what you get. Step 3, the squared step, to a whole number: 6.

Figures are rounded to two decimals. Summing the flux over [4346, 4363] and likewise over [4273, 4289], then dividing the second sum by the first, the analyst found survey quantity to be 0.86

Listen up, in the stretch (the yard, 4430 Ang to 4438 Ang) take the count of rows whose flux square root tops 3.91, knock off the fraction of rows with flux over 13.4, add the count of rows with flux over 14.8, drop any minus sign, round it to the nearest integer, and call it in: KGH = 5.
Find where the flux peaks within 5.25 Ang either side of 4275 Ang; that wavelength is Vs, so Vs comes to 4278.0 Ang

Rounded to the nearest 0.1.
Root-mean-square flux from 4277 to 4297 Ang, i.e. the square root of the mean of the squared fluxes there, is 13.1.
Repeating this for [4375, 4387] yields 14.2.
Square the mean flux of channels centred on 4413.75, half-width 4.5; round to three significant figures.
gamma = 283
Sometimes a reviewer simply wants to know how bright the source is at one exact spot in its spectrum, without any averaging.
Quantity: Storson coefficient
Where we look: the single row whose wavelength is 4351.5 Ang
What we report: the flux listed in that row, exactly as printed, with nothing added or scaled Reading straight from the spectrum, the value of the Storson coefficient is 17.9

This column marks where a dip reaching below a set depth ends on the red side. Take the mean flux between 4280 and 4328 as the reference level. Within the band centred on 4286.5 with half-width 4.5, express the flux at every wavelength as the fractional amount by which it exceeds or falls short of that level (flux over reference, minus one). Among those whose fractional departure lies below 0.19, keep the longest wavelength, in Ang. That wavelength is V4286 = 4290.0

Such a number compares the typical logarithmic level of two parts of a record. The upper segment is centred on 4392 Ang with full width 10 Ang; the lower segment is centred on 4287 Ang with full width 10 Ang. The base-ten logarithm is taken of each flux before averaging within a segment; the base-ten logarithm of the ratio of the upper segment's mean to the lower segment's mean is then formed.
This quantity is 0.025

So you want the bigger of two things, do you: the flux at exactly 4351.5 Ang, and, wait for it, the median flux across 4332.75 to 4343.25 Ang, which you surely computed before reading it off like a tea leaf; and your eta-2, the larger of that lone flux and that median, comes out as 18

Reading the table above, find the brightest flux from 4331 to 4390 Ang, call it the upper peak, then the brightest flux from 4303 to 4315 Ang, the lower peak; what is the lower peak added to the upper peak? 31.4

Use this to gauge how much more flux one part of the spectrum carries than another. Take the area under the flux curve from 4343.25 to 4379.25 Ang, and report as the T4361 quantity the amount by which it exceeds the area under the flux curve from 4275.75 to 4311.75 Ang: 113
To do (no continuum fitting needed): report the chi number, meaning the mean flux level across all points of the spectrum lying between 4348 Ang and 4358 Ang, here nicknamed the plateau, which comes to 15.0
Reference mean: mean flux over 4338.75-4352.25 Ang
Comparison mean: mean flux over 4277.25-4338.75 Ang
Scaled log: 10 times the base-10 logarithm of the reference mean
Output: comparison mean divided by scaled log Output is 1.13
